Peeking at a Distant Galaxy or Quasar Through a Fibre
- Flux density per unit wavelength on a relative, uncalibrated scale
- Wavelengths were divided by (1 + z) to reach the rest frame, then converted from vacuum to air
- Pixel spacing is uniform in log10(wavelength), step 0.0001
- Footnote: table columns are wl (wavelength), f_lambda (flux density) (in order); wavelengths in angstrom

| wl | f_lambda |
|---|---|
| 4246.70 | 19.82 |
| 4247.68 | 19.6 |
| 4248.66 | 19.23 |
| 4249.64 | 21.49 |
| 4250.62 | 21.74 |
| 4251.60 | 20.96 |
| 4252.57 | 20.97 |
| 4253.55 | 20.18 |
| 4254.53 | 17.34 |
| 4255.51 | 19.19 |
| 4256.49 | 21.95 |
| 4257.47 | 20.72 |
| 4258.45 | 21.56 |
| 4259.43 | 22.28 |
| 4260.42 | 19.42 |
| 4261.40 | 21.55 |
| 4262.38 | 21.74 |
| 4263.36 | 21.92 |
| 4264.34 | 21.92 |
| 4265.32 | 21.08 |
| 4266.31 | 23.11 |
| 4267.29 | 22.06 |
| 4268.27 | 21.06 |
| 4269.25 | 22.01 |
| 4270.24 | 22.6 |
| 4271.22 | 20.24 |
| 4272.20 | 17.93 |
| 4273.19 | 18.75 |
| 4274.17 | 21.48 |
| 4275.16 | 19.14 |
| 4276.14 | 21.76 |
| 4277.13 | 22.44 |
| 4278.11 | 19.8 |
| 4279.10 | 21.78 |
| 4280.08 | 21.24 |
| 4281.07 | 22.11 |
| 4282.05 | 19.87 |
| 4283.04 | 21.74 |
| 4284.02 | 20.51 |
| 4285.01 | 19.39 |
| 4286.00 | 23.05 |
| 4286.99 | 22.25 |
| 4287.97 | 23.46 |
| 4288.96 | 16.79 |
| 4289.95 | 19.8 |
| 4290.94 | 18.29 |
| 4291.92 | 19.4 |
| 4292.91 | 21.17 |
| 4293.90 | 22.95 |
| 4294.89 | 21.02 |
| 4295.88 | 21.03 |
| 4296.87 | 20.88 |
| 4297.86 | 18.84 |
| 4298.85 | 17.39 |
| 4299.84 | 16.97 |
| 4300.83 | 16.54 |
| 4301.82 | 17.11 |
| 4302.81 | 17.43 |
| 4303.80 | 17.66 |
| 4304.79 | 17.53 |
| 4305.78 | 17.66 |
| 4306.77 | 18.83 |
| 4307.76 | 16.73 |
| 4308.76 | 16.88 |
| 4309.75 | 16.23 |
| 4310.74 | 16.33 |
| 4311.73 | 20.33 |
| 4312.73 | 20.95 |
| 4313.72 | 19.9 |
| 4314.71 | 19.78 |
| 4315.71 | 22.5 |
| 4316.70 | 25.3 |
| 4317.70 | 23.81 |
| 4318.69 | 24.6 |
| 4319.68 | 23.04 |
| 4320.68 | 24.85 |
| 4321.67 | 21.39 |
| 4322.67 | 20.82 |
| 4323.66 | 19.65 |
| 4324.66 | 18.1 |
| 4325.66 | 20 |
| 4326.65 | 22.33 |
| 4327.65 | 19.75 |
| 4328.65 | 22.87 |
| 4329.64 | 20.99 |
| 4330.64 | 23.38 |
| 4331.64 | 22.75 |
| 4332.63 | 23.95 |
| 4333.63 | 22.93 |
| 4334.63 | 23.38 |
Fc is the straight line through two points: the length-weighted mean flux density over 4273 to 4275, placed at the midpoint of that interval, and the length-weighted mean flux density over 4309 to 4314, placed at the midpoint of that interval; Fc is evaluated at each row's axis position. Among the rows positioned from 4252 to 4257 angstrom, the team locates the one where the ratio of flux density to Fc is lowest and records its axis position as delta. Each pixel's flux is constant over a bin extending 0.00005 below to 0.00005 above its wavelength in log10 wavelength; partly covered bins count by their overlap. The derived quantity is 4254.53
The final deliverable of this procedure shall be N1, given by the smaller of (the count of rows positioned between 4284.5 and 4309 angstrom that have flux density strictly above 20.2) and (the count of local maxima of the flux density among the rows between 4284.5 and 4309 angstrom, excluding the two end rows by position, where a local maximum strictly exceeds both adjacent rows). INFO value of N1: 7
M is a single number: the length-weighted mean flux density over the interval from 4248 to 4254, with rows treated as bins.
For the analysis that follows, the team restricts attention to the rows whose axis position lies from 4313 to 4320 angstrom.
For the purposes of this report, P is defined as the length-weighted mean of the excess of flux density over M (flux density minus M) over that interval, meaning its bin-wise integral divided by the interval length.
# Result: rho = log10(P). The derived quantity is 0.3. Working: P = 1.9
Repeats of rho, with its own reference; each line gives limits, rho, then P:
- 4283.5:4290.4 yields -1.7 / 0.0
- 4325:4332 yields -0.1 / 0.9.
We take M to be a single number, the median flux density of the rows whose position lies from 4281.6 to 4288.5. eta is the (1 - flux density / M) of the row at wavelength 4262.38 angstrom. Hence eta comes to 0.000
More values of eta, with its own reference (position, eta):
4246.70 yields 0.088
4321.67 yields 0.016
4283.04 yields 0.000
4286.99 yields -0.023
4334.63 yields -0.075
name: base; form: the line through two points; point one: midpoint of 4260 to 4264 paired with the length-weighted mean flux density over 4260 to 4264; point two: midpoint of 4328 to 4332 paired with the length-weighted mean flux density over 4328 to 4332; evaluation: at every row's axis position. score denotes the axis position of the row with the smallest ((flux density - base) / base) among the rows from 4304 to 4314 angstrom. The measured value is 4309.75 angstrom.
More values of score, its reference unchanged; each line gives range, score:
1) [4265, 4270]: 4268.27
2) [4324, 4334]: 4324.66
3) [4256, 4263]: 4260.42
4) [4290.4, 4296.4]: 4290.94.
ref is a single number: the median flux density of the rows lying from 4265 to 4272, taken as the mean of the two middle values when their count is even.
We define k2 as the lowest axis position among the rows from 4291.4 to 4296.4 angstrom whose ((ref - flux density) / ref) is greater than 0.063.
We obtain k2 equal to 4291.92 angstrom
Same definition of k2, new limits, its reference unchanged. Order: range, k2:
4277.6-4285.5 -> 4278.11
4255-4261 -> 4255.51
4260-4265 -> 4260.42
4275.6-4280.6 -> 4278.11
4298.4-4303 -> 4298.85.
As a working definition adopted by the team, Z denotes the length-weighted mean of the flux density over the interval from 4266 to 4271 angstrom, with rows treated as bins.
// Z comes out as 22.0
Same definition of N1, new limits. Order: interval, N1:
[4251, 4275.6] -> 6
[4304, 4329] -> 7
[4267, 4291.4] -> 9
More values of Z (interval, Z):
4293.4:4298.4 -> 20.9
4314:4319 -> 23.0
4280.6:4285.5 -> 20.7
